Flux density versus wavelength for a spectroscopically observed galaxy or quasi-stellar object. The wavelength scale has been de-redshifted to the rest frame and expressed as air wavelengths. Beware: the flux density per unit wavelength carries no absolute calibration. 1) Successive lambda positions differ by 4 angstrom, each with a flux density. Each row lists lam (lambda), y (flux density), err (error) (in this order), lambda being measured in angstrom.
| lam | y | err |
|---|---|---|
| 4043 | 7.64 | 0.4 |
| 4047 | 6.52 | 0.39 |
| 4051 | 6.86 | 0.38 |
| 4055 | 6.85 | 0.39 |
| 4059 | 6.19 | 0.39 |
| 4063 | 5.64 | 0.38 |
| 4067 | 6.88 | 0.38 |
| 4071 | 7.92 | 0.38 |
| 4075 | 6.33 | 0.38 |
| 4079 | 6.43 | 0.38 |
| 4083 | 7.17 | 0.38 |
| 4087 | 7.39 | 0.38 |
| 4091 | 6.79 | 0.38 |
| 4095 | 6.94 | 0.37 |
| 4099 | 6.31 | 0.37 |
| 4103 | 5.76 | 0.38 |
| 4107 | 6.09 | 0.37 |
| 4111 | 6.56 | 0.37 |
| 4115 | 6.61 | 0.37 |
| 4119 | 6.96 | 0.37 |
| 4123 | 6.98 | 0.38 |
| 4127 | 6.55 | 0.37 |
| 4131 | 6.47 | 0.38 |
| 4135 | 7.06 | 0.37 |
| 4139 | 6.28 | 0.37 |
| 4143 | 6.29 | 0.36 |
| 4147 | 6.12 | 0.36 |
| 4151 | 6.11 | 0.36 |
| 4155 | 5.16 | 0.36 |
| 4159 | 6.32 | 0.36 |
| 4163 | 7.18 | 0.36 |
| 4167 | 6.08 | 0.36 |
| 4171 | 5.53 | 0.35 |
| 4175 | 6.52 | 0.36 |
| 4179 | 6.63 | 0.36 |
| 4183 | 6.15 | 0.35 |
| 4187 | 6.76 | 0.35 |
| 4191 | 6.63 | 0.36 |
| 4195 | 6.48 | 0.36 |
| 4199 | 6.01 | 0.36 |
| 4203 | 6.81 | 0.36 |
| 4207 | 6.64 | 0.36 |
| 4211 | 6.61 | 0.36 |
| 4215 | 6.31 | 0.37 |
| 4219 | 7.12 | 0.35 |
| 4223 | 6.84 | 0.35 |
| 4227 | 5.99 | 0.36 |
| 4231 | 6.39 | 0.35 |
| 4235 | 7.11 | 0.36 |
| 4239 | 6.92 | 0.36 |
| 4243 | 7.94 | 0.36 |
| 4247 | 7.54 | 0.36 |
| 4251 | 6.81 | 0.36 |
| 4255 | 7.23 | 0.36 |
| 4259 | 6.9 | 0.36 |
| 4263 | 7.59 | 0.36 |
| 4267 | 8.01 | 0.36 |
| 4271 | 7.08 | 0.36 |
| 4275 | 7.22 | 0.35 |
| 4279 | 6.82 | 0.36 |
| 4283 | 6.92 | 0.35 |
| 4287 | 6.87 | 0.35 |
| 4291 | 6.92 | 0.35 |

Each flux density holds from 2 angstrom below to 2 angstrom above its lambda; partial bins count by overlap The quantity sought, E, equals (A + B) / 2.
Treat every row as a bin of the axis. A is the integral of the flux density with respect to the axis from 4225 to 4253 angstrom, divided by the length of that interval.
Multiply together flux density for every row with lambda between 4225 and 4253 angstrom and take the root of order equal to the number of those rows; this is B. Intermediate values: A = 6.96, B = 6.93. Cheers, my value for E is 6.94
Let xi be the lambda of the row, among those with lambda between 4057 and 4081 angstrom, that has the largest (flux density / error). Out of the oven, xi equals 4071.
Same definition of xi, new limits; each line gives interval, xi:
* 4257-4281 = 4267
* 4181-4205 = 4187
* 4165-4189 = 4187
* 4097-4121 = 4119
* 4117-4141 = 4135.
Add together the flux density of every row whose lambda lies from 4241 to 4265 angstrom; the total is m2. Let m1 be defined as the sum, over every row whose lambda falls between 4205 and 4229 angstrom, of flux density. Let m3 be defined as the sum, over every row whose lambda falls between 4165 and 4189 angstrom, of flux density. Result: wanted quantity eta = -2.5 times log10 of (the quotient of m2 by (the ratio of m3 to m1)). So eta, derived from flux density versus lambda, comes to -4.16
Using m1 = 39.5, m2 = 44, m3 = 37.7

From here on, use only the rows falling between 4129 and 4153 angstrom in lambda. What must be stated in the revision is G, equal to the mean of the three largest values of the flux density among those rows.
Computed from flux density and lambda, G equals 6.6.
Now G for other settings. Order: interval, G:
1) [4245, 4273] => 7.7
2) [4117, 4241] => 7.1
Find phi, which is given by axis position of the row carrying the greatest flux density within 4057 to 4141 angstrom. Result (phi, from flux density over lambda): 4071 angstrom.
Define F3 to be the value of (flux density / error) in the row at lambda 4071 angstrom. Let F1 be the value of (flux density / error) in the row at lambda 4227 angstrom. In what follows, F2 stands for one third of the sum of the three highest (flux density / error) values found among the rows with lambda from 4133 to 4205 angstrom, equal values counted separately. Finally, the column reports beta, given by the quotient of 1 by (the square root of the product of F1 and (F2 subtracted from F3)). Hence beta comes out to 0.21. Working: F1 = 17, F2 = 19.45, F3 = 20.8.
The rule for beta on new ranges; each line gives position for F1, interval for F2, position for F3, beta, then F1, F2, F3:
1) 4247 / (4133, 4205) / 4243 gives 0.14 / 21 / 19.45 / 22.1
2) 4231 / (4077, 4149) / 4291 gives 0.29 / 18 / 19.13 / 19.8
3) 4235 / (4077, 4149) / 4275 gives 0.18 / 20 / 19.13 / 20.6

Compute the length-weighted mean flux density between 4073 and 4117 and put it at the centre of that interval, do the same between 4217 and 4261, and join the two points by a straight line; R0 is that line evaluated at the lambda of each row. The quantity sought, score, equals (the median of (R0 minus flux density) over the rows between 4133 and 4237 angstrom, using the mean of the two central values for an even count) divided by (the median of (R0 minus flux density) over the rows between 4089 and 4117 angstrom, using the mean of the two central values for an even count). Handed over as 6.2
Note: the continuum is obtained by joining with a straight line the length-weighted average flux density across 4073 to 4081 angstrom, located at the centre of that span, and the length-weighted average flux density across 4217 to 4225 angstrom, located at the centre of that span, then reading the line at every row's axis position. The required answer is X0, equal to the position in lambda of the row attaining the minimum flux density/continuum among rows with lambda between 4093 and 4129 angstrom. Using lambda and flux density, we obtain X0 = 4103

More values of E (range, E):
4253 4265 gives 7.24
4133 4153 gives 6.37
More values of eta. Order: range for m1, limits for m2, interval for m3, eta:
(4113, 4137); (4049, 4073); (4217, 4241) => -4.02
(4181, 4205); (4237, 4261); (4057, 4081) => -4.08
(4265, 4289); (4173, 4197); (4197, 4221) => -4.07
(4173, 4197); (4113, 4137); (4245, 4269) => -3.89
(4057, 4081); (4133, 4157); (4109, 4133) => -3.90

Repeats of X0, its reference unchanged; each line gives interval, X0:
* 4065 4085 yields 4075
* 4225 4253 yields 4227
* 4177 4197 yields 4183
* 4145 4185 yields 4155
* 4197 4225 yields 4199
